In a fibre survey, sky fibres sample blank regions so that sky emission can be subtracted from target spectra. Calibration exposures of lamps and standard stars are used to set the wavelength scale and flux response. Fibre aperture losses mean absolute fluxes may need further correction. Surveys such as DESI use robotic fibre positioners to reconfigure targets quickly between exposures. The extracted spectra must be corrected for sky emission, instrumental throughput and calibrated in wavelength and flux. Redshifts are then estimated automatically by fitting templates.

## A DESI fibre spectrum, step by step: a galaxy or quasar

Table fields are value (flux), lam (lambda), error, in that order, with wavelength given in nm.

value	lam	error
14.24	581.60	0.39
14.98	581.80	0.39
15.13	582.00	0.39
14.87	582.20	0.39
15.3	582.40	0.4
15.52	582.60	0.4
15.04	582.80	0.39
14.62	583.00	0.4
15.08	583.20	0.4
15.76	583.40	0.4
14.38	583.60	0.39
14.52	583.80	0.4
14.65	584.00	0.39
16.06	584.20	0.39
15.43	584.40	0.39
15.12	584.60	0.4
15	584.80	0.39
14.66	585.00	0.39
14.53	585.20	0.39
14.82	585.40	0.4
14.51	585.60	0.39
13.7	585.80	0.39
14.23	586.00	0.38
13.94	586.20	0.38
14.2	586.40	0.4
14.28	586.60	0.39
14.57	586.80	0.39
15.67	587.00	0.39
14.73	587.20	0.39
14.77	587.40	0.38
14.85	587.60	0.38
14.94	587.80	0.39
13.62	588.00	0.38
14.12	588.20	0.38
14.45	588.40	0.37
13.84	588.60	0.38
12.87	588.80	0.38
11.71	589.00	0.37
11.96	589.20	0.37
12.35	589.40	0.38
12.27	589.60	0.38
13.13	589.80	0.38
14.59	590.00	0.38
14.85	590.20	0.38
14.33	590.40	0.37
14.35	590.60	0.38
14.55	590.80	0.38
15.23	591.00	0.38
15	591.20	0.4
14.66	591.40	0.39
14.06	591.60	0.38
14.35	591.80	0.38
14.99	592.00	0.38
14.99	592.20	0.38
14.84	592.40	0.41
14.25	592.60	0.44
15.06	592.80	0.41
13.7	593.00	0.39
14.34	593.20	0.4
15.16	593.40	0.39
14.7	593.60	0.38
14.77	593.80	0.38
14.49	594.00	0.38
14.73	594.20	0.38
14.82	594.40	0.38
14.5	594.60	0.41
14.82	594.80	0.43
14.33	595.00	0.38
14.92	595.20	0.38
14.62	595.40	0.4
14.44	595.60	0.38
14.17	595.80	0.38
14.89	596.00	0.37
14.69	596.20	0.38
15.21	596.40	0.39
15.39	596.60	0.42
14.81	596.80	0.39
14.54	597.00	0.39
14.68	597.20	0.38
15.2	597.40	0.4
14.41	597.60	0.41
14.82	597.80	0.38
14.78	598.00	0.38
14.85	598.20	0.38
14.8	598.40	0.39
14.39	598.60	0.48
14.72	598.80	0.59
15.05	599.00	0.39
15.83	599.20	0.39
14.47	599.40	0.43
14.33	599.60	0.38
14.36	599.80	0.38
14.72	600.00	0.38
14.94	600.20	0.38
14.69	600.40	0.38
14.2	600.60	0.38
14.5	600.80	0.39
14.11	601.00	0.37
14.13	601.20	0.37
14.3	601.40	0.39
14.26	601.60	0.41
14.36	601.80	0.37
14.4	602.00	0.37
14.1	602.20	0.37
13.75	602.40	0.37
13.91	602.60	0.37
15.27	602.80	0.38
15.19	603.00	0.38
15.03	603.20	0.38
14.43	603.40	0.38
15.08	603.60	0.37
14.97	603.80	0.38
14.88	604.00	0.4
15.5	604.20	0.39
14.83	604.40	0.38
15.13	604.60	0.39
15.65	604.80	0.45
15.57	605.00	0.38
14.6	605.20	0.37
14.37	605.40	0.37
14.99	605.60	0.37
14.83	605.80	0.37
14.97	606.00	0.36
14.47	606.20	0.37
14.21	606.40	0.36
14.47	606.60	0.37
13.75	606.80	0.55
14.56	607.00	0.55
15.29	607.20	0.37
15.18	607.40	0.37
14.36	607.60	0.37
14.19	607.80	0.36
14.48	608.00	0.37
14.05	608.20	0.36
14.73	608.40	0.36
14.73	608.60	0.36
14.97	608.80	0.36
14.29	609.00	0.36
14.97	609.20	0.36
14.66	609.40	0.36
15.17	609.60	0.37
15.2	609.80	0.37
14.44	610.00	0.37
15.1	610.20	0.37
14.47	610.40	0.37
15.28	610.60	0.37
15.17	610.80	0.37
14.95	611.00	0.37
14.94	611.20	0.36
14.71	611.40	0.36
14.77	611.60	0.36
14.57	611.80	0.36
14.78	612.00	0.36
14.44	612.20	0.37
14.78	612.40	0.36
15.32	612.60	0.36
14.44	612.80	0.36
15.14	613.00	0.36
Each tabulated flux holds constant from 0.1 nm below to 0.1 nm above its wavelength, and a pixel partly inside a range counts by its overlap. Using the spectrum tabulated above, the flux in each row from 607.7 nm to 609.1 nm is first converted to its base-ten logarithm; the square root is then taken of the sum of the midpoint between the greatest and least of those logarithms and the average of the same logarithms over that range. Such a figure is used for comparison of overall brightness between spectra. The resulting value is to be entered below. 1.52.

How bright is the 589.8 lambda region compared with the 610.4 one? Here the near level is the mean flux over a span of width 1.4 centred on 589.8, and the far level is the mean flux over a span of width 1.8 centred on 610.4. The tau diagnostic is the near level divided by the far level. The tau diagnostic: 0.89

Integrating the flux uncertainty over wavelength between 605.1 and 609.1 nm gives 1.54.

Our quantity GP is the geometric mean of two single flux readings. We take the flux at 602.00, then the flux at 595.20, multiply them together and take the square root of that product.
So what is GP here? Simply 14.7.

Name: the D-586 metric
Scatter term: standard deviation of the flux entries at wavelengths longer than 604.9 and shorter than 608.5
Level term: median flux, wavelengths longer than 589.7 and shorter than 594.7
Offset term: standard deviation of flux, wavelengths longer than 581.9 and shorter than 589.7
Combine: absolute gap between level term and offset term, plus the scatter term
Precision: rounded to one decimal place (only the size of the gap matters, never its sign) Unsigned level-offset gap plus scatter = 14.1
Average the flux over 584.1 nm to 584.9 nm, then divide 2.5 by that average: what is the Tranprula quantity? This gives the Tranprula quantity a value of 0.162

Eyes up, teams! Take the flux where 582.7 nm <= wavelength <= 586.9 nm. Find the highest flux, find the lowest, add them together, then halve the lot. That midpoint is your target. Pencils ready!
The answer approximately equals 14.9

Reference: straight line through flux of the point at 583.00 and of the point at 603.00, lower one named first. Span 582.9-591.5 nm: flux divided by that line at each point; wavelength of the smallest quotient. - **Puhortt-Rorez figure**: 589.00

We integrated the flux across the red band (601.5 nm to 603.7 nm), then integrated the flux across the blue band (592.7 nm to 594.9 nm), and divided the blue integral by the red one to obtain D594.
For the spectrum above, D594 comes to 1.01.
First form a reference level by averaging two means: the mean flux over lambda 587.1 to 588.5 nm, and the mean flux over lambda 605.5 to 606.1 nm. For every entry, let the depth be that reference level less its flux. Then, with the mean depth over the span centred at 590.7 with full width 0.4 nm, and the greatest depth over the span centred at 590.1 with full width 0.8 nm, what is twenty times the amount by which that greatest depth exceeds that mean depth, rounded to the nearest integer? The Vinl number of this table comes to 26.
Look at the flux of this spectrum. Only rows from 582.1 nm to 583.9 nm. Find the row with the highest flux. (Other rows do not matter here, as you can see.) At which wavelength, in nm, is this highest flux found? 583.40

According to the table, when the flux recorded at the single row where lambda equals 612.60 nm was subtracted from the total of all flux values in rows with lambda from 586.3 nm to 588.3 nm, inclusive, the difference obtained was 130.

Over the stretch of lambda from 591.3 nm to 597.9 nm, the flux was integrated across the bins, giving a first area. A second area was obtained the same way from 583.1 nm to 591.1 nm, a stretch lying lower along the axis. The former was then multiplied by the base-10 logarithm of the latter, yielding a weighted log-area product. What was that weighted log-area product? 199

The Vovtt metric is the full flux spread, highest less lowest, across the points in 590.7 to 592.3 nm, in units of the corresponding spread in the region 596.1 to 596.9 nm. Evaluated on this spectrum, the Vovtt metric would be 1.67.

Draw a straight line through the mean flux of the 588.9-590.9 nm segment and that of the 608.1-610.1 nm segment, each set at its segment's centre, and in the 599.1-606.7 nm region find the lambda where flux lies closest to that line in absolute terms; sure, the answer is 601.20 nm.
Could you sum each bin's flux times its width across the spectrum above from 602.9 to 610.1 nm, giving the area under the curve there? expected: 106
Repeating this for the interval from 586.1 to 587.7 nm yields 23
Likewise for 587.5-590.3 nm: 38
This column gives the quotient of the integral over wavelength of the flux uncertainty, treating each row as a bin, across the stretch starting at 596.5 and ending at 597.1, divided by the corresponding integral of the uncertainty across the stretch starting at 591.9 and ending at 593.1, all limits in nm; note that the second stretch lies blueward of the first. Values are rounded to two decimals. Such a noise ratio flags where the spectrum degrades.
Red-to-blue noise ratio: 0.50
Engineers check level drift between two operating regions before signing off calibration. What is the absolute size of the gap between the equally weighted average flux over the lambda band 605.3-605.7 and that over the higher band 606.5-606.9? 0.57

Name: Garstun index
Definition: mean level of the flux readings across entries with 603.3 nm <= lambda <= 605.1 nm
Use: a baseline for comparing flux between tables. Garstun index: 15.1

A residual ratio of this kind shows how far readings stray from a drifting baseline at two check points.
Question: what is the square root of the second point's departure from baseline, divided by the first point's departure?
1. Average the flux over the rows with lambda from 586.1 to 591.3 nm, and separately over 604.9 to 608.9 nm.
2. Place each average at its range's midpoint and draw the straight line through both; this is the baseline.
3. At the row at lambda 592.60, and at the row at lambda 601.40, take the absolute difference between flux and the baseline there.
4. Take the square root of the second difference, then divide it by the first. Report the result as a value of 5.1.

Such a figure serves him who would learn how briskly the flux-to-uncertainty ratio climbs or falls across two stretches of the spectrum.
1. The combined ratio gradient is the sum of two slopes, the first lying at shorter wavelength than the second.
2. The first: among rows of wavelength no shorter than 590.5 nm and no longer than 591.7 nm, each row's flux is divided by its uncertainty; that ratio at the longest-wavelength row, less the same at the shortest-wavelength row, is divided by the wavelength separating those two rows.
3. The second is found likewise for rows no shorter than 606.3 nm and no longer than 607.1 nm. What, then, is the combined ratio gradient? -22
